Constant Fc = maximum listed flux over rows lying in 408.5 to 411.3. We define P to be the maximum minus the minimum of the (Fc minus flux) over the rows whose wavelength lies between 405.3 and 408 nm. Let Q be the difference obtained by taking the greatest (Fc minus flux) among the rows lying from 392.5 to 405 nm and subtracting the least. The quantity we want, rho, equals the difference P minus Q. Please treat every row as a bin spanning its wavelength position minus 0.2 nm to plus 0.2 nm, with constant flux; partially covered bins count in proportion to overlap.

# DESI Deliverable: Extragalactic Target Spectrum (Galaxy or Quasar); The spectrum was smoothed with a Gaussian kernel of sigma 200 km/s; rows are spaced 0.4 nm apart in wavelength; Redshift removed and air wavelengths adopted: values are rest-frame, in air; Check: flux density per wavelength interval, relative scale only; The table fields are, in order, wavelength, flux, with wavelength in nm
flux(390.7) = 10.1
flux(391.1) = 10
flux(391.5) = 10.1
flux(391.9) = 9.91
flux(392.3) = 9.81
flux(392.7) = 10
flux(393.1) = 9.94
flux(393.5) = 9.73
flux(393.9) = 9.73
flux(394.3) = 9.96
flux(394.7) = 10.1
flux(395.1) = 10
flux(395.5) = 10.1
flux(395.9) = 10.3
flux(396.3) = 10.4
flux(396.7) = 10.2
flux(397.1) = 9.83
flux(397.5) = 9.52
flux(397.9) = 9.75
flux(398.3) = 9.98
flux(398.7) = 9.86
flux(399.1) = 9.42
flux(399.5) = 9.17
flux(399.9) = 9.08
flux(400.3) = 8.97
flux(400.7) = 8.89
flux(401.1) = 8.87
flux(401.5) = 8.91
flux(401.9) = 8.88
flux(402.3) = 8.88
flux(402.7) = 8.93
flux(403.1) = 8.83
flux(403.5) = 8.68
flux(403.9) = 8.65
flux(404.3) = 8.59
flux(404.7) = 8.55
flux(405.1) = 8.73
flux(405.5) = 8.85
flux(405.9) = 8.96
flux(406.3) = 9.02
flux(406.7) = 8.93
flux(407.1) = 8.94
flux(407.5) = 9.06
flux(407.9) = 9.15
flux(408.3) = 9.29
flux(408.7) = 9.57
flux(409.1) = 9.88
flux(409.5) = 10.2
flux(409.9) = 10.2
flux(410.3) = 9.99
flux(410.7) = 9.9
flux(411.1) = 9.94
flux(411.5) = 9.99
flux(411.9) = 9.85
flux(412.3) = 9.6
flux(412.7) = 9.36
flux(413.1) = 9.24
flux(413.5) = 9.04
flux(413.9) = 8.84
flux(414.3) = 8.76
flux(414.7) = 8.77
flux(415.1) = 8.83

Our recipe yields -1.55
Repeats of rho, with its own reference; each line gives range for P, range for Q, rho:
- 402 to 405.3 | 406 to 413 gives -0.89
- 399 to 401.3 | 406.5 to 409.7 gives -0.72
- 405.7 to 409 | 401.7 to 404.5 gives 0.30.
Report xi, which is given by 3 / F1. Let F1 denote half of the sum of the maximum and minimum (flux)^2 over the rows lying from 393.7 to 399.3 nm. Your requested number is 0.0305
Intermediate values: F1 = 98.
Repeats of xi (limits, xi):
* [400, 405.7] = 0.0391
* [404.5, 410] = 0.0339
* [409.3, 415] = 0.0332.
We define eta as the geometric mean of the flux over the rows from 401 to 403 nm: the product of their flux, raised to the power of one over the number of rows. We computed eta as 8.9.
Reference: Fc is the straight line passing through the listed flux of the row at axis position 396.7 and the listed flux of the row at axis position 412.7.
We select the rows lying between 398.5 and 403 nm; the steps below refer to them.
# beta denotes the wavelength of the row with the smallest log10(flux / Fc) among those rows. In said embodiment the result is 401.1 nm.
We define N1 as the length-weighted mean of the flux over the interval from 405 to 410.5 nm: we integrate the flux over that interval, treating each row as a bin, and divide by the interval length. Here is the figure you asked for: 9.35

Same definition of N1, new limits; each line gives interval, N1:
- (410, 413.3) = 9.75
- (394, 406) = 9.33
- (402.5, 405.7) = 8.73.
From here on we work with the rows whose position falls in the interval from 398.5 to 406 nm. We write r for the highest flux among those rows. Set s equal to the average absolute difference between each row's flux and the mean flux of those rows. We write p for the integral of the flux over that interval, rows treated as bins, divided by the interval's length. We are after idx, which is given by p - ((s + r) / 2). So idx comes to 3.90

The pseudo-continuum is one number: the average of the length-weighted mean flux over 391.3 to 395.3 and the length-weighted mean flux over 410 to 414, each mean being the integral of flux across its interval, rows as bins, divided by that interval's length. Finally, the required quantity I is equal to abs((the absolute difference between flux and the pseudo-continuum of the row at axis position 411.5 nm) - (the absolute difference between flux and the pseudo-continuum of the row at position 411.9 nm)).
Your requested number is 0.14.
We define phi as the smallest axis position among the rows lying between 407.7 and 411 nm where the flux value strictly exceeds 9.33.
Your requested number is 408.7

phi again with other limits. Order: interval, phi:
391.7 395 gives 391.9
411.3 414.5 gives 411.5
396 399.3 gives 396.3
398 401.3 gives 398.3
